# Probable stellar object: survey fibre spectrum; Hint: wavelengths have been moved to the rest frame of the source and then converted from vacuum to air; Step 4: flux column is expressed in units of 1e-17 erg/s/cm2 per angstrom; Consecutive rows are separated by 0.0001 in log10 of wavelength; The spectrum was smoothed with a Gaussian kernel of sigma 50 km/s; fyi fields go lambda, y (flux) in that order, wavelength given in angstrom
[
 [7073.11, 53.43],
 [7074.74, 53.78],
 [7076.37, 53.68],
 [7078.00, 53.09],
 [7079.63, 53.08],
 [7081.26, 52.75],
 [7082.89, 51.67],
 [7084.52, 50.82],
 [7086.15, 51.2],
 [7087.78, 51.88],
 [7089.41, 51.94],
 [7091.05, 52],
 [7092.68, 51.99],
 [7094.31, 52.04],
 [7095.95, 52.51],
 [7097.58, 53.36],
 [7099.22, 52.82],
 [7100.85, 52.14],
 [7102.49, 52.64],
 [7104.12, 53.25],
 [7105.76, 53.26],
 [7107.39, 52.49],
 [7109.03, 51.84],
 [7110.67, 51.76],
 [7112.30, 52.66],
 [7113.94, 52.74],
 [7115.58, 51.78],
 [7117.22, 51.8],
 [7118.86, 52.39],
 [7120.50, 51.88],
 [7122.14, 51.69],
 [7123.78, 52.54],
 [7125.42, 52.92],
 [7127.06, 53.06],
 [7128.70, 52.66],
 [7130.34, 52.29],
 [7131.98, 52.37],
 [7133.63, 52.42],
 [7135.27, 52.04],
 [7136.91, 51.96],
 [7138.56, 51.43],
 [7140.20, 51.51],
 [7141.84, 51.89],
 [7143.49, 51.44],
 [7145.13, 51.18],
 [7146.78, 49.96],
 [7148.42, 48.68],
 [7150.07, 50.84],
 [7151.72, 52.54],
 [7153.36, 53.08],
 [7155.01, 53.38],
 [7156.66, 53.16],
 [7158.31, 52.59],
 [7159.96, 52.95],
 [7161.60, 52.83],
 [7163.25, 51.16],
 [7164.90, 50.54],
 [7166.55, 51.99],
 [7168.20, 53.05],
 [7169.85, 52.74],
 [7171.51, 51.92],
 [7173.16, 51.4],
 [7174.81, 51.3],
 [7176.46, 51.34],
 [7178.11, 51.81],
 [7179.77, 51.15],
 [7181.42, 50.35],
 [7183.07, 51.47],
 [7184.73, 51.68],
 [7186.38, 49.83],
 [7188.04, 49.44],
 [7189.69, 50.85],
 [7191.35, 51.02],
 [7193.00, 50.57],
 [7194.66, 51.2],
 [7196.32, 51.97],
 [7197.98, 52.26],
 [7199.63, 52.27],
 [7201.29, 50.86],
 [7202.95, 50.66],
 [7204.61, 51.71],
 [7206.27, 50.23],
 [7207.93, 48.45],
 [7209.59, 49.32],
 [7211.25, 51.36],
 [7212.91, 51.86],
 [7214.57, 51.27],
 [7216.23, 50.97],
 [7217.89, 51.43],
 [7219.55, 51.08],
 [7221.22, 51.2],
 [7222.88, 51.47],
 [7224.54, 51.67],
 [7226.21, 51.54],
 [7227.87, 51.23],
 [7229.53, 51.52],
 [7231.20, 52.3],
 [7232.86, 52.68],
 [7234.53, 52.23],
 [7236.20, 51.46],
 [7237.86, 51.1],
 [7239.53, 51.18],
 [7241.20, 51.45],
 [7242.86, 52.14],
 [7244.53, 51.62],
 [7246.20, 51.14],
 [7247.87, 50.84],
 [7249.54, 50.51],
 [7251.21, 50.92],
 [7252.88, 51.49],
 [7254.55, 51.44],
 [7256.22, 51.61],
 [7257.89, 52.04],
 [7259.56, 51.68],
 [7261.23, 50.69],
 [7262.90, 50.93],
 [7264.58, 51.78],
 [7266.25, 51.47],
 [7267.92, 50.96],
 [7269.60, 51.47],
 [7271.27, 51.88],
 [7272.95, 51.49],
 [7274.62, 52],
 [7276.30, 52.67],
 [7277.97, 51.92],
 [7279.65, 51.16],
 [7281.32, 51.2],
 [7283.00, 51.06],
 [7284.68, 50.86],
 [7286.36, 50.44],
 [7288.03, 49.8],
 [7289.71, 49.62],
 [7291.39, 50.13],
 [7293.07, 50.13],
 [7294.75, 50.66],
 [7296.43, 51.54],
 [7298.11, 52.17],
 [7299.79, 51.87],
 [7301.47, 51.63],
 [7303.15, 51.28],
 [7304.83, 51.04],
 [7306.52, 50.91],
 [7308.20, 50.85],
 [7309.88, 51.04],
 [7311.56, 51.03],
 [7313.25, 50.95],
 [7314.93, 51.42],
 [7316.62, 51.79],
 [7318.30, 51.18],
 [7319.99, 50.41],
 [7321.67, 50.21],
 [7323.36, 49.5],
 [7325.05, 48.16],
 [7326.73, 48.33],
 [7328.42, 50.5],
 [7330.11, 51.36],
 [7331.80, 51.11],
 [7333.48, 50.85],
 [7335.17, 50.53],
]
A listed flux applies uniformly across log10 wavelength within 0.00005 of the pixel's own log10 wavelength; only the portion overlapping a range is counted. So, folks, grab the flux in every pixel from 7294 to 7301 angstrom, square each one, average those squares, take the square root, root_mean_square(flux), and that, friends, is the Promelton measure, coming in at 51.6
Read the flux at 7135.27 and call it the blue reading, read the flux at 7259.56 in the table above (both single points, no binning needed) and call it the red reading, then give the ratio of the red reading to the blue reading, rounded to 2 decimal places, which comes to 0.99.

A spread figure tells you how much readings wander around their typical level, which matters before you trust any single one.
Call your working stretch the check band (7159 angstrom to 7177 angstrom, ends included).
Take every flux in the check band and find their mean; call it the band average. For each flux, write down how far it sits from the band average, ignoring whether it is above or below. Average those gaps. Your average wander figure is 0.71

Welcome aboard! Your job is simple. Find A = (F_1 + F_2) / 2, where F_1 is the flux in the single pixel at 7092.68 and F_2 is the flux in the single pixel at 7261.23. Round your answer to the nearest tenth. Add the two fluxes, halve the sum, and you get 51.3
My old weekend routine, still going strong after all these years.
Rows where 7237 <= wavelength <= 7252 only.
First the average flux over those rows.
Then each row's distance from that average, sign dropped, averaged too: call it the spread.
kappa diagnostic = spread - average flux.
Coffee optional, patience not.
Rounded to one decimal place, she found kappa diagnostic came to -50.9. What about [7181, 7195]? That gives -50.1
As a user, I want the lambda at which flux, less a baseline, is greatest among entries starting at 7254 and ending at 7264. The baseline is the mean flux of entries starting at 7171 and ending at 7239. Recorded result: 7257.89 angstrom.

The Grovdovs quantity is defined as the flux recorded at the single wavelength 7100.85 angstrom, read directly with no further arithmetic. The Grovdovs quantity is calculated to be 52.14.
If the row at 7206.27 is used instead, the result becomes 50.23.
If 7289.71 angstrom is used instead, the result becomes 49.62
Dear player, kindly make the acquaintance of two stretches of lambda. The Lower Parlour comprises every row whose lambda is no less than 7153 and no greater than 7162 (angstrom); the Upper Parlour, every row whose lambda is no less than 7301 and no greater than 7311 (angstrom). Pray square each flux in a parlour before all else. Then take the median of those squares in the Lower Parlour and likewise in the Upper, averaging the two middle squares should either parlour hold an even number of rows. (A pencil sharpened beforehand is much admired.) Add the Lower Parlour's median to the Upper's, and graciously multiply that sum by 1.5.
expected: 8124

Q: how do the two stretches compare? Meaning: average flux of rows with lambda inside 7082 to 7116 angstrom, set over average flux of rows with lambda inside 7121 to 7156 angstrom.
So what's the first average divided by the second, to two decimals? 1.01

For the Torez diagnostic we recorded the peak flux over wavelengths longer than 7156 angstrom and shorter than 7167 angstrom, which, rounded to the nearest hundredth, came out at 53.16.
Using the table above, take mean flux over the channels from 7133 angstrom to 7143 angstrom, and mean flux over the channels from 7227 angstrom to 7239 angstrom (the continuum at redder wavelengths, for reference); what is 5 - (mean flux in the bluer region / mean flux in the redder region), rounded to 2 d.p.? 4.00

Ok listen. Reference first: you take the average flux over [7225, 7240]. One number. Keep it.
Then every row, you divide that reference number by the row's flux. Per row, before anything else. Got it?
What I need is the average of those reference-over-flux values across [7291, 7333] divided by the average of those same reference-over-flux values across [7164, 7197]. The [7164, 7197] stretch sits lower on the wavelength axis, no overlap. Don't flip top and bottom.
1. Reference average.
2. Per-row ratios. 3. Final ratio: 1.01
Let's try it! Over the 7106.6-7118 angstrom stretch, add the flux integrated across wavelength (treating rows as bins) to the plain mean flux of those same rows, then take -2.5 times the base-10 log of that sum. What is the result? -7.03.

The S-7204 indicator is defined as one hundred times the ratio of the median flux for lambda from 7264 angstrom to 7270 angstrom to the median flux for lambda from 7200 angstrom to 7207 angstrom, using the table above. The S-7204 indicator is 101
